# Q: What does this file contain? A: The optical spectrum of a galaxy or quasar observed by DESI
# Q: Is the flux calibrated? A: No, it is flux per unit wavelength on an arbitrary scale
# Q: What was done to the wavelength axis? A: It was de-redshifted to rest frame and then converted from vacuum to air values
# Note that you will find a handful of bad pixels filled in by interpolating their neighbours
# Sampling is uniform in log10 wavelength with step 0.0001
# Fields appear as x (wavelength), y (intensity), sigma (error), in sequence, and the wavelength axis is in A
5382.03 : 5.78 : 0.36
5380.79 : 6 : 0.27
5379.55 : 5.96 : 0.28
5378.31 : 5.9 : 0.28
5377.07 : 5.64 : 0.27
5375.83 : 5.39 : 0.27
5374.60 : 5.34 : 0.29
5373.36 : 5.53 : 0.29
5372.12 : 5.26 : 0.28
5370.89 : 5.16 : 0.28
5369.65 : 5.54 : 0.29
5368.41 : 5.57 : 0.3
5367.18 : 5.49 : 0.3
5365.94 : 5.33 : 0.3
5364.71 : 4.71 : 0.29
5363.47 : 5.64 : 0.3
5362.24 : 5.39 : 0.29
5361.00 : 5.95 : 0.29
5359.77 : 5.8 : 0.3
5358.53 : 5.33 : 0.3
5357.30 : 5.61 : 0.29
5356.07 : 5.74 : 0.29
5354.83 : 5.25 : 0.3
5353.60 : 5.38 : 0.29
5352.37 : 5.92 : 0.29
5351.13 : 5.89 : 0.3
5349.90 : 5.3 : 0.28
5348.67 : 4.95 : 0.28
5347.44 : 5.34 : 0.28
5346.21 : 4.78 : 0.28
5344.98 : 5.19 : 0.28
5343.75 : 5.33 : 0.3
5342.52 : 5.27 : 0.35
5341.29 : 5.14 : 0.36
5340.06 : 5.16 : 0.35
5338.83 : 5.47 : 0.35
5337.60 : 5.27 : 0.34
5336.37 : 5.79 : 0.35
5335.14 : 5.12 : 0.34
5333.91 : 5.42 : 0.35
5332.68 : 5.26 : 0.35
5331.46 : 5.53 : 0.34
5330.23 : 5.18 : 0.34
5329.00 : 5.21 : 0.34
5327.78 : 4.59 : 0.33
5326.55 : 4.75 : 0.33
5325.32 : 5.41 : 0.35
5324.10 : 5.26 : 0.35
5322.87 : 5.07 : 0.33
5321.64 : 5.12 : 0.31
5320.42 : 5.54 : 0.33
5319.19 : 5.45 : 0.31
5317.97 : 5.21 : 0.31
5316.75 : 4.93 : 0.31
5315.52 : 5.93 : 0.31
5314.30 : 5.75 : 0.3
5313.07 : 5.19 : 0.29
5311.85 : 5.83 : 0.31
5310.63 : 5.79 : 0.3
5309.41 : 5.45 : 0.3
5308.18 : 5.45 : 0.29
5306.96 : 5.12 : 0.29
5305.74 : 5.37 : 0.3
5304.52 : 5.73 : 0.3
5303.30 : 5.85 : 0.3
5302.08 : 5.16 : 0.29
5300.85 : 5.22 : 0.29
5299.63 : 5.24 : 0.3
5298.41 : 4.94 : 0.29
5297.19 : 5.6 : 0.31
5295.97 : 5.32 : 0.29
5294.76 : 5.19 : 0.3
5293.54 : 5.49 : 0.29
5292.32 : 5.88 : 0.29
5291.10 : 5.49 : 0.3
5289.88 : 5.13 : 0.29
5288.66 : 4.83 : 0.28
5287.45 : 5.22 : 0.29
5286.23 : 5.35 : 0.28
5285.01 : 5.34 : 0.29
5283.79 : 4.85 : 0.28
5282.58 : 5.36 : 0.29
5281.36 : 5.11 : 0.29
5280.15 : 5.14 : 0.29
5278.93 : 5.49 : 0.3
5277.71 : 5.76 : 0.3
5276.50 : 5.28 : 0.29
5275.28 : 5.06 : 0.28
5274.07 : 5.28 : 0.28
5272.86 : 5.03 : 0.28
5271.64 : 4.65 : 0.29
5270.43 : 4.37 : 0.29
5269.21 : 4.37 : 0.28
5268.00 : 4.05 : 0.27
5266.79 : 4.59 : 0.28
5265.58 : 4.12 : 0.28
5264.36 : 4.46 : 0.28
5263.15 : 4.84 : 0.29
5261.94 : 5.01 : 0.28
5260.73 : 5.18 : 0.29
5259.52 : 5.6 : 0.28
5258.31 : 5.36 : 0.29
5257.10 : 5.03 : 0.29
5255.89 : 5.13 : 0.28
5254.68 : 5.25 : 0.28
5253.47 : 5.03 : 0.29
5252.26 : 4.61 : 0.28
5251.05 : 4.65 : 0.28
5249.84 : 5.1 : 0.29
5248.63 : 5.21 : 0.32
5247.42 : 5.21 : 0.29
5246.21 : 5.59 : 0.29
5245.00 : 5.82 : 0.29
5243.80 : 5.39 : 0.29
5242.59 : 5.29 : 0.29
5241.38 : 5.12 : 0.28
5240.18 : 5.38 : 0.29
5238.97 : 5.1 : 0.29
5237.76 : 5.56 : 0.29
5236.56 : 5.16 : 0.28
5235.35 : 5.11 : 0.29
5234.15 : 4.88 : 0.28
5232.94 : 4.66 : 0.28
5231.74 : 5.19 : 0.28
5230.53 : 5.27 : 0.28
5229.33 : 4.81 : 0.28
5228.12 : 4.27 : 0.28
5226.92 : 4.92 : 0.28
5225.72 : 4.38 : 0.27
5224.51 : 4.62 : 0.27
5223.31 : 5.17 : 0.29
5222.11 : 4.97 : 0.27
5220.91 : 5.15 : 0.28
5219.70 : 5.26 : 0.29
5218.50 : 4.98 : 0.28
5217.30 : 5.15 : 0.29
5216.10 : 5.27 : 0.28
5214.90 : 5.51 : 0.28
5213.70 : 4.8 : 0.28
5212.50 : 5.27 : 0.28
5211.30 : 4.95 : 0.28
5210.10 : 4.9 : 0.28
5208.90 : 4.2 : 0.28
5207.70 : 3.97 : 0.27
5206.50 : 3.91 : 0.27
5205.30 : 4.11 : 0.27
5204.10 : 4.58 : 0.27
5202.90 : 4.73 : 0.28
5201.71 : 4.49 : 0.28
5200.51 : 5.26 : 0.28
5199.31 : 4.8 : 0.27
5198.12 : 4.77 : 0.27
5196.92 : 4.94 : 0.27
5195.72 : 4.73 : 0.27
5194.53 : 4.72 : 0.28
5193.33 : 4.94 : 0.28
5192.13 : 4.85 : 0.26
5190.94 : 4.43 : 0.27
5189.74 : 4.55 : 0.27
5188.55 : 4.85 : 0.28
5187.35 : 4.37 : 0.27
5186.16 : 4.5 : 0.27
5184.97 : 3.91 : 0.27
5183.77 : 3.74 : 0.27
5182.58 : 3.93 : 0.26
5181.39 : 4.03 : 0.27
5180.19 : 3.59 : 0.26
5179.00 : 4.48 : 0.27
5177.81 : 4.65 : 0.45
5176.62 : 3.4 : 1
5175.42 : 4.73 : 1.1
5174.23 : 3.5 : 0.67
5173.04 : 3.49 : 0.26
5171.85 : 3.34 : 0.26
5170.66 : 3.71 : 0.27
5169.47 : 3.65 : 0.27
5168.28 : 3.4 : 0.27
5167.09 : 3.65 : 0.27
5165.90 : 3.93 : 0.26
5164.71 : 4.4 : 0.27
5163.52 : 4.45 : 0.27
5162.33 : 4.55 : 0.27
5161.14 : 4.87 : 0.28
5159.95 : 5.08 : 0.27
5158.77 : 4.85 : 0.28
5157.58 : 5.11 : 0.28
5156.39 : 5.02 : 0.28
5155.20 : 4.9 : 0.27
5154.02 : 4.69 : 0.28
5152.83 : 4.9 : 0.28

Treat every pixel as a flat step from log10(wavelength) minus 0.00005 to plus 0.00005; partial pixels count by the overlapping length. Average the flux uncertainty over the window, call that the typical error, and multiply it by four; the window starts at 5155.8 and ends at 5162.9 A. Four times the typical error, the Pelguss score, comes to 1.11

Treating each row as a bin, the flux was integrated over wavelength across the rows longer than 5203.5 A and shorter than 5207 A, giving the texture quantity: 15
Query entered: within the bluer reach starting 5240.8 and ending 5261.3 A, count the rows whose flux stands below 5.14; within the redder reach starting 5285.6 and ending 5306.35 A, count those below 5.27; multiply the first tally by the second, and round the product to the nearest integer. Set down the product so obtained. 56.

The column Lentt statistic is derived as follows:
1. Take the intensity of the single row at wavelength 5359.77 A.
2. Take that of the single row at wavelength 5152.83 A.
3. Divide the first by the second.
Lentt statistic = 1.18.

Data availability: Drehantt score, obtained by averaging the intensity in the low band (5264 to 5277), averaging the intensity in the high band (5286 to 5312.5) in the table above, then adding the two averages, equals 10.05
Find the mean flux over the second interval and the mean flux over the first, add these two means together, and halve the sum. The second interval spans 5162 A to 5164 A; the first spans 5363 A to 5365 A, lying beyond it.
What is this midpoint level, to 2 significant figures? 4.8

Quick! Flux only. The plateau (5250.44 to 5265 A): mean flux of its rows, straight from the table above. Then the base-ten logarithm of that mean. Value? 0.700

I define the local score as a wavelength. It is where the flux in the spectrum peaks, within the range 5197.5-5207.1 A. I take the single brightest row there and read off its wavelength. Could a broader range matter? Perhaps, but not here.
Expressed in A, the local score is 5200.51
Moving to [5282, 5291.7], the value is 5291.10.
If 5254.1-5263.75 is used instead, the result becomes 5259.52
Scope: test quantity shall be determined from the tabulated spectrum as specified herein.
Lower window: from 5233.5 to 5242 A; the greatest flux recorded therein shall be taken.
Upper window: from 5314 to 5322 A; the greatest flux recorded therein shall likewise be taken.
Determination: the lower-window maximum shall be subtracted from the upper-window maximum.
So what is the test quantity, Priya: 0.37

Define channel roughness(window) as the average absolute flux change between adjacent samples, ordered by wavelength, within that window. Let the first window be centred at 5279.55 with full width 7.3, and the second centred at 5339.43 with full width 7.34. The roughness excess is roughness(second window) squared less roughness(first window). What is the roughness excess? -0.22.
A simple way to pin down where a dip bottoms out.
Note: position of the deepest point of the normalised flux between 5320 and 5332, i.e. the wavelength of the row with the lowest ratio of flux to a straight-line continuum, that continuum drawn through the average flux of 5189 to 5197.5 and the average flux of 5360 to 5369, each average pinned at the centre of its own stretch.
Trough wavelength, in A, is 5327.78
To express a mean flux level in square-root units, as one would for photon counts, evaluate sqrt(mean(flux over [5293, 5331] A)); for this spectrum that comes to 2.31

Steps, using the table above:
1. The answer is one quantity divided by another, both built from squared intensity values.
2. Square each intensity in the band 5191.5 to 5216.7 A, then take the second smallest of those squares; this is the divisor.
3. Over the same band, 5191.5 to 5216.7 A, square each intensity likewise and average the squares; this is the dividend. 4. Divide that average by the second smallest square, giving 1.44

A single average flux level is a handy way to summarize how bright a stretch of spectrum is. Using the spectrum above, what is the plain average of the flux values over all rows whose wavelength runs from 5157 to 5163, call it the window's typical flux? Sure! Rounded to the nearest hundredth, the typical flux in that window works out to 4.89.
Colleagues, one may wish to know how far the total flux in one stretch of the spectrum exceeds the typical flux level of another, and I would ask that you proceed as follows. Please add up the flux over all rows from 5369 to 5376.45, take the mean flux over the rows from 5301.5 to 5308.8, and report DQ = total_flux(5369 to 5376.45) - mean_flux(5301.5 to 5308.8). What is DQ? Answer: 26.8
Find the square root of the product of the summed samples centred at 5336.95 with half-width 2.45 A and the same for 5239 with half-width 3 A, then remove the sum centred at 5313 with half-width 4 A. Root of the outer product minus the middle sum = -15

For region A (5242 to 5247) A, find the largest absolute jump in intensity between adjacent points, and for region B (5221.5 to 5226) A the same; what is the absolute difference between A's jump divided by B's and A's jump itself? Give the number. 0.35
